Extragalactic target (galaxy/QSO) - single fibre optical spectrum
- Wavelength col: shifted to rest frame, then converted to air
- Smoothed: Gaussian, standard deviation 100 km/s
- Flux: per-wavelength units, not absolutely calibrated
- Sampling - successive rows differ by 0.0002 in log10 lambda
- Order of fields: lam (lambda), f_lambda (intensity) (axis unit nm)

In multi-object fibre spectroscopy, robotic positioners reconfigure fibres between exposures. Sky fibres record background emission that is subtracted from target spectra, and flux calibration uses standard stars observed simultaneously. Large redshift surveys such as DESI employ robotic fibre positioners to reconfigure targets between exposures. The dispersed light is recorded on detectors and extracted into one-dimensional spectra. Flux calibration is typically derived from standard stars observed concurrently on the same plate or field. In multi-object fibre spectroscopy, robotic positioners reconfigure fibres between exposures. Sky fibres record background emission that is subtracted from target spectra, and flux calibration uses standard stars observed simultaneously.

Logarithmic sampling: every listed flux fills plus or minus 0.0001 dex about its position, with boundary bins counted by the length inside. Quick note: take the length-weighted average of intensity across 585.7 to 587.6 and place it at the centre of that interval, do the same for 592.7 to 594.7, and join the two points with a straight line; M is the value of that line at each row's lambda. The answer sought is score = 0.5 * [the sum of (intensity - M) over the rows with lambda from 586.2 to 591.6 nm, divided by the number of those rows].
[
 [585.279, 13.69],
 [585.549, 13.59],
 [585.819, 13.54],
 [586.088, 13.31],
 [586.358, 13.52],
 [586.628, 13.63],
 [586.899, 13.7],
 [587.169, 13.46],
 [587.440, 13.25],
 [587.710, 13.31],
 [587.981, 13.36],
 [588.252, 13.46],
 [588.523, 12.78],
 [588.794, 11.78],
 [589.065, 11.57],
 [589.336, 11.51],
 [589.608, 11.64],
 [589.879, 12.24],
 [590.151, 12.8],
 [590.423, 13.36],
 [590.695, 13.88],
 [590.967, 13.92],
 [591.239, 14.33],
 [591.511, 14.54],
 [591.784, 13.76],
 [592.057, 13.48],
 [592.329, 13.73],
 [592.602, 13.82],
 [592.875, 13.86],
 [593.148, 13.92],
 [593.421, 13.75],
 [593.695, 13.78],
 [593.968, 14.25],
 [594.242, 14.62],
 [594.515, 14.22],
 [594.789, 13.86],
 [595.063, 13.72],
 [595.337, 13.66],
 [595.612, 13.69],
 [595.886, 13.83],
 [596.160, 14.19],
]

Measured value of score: -0.28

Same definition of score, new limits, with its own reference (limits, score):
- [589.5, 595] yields -0.12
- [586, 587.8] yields -0.03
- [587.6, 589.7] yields -0.61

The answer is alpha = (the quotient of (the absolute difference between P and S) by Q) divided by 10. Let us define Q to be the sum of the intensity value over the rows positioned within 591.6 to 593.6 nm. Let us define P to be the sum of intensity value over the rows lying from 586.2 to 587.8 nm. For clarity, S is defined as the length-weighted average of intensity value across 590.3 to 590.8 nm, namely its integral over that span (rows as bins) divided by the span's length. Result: 0.07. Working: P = 81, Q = 96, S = 13.6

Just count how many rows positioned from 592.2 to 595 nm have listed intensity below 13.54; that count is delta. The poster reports 0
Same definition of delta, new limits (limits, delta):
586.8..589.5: 9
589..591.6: 6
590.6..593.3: 1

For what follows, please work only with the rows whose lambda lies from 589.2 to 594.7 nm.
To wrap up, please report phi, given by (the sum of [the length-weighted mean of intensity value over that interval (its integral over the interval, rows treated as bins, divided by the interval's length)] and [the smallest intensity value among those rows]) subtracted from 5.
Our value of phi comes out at -20.1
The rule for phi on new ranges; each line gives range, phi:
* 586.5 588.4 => -21.7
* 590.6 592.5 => -22.4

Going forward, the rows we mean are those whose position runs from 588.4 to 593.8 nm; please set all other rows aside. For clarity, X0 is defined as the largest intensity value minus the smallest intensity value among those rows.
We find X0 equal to 3.0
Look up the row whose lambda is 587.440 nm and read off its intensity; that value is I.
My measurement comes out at 13.25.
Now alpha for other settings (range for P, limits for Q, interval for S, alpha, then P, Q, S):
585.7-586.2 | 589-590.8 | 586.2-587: 0.02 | 27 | 87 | 13.6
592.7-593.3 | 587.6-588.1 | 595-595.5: 0.05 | 28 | 27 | 13.7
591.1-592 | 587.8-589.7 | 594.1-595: 0.03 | 43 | 86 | 14.2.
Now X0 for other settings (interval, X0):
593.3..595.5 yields 1.0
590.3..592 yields 1.2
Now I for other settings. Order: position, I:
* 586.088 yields 13.31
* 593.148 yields 13.92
